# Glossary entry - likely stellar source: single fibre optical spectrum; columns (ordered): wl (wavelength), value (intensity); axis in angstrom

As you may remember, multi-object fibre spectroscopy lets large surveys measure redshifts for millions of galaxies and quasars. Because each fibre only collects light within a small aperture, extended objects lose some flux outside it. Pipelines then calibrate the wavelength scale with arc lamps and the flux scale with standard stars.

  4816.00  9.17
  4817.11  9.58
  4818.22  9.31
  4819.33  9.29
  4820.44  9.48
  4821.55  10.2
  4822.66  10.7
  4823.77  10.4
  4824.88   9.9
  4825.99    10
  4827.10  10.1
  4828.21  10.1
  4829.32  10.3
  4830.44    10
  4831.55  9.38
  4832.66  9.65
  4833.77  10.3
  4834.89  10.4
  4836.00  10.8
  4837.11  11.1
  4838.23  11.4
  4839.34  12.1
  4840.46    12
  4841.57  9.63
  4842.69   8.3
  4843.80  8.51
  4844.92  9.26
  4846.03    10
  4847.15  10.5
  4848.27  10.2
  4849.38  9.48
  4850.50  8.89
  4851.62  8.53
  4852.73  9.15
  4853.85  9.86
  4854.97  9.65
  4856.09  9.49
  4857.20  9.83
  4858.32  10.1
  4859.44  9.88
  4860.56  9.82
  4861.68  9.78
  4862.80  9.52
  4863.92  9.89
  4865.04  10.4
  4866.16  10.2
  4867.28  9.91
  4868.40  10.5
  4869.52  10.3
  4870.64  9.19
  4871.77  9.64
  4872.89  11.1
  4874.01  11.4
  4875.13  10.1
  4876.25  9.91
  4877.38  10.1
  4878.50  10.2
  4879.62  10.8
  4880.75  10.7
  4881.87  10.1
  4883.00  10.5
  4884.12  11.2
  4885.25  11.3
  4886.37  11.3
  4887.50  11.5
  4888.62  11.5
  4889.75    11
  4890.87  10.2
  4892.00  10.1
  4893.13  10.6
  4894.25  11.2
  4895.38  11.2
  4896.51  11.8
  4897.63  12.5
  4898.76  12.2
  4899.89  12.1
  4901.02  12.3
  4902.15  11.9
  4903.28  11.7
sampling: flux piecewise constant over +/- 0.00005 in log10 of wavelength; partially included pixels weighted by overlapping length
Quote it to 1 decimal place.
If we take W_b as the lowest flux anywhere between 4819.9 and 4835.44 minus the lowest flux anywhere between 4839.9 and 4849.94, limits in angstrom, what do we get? 1.1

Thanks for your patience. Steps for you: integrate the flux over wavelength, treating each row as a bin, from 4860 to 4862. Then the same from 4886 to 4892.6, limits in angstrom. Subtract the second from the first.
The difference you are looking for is -52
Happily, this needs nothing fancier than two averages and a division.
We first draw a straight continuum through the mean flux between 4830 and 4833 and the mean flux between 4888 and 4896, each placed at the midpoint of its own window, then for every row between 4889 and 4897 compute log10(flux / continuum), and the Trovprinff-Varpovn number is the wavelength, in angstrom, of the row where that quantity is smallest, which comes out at 4892.00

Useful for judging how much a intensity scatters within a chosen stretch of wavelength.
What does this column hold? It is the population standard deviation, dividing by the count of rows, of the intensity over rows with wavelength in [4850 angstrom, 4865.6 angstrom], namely 0.472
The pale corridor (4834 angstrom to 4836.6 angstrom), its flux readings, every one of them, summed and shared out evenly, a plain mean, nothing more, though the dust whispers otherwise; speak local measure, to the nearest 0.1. 10.6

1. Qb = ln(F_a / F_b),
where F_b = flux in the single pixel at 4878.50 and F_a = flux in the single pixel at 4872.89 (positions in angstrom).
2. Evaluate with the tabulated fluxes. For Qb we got 0.085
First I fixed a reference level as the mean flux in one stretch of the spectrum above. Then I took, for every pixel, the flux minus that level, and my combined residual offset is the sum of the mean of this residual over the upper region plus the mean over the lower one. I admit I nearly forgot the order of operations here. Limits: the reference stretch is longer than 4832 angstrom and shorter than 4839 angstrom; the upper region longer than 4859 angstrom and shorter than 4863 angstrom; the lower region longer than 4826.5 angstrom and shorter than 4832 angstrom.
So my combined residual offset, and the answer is -1.5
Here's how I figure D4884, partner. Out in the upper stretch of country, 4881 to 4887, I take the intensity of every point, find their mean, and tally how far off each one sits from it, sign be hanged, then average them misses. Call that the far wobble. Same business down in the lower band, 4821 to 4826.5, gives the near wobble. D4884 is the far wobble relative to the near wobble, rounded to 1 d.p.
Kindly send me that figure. 1.9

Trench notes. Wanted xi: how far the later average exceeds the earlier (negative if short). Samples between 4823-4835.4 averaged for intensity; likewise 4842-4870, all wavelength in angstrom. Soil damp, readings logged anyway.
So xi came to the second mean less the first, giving -0.4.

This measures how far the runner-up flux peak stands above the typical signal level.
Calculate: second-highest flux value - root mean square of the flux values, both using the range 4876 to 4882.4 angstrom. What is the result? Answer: 0.39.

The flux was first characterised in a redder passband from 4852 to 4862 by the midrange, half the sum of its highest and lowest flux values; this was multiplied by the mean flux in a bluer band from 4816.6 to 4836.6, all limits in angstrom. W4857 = 96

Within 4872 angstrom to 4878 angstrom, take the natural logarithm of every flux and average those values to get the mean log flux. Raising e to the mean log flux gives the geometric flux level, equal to 10.5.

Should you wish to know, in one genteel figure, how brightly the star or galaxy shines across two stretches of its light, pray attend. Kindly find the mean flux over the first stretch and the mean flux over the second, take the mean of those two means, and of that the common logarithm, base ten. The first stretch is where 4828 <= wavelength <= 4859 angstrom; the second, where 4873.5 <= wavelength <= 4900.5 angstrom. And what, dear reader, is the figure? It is 1.02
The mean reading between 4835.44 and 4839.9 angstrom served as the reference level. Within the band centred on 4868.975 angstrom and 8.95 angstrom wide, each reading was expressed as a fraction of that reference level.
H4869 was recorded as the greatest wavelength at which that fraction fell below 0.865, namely 4871.77 angstrom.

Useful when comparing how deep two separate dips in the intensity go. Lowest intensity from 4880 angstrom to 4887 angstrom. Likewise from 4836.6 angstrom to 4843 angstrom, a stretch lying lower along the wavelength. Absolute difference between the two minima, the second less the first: 1.8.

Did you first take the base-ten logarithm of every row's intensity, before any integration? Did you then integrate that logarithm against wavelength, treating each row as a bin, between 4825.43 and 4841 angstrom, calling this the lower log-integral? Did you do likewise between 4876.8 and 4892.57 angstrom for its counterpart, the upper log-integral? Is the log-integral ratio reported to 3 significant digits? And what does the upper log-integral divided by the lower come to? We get 1.02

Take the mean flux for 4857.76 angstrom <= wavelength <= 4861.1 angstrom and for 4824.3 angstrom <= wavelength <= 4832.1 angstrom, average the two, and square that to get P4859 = 99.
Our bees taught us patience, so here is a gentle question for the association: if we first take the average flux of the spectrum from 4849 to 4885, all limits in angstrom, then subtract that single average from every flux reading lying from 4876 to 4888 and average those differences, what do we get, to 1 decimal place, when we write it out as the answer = 0.7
